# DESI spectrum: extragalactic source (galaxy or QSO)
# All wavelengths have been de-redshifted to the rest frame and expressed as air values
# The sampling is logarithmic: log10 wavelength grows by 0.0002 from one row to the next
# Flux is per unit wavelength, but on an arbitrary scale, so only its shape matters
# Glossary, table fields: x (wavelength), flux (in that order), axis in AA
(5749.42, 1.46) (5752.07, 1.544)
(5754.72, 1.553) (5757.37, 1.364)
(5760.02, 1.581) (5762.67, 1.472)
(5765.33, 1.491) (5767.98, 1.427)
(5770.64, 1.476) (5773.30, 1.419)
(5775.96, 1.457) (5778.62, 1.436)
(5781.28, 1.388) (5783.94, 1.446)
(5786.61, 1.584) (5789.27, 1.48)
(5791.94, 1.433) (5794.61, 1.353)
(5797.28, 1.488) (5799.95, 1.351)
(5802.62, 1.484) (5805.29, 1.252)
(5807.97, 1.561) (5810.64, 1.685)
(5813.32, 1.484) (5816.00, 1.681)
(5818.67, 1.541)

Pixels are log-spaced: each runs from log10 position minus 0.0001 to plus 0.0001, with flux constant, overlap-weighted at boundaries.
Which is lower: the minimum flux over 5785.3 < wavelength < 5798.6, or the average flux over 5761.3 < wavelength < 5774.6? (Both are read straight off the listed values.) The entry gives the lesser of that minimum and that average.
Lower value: 1.35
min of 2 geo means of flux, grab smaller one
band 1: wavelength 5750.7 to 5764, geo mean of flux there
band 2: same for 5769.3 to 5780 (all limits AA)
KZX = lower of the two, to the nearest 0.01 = 1.45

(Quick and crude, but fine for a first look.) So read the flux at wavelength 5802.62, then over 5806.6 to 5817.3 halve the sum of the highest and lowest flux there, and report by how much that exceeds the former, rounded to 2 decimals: 0.10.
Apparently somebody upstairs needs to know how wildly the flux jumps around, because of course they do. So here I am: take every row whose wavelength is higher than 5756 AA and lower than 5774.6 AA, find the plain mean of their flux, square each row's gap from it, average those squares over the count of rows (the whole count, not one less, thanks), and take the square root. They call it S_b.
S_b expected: 0.063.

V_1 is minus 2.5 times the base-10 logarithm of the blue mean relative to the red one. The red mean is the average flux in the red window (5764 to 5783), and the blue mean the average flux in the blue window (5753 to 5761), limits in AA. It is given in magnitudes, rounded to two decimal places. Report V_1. -0.04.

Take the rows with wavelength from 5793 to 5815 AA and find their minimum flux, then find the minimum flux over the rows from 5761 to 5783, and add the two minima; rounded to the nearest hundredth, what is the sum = 2.64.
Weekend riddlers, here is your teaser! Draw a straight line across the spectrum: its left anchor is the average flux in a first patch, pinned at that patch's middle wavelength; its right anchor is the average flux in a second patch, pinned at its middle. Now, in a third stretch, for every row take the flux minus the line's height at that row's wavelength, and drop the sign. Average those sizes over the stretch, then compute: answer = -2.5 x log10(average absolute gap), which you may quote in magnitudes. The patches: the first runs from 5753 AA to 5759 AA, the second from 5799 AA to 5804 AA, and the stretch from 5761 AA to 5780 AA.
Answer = 4.1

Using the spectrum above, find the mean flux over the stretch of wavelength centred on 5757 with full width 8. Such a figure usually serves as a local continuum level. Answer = 1.50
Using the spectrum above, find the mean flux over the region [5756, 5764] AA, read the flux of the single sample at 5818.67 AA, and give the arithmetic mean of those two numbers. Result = 1.51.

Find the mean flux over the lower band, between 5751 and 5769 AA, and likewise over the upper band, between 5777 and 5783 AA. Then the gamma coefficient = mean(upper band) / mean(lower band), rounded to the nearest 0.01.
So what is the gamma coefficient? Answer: 0.95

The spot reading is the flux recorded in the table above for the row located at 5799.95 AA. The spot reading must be 1.351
